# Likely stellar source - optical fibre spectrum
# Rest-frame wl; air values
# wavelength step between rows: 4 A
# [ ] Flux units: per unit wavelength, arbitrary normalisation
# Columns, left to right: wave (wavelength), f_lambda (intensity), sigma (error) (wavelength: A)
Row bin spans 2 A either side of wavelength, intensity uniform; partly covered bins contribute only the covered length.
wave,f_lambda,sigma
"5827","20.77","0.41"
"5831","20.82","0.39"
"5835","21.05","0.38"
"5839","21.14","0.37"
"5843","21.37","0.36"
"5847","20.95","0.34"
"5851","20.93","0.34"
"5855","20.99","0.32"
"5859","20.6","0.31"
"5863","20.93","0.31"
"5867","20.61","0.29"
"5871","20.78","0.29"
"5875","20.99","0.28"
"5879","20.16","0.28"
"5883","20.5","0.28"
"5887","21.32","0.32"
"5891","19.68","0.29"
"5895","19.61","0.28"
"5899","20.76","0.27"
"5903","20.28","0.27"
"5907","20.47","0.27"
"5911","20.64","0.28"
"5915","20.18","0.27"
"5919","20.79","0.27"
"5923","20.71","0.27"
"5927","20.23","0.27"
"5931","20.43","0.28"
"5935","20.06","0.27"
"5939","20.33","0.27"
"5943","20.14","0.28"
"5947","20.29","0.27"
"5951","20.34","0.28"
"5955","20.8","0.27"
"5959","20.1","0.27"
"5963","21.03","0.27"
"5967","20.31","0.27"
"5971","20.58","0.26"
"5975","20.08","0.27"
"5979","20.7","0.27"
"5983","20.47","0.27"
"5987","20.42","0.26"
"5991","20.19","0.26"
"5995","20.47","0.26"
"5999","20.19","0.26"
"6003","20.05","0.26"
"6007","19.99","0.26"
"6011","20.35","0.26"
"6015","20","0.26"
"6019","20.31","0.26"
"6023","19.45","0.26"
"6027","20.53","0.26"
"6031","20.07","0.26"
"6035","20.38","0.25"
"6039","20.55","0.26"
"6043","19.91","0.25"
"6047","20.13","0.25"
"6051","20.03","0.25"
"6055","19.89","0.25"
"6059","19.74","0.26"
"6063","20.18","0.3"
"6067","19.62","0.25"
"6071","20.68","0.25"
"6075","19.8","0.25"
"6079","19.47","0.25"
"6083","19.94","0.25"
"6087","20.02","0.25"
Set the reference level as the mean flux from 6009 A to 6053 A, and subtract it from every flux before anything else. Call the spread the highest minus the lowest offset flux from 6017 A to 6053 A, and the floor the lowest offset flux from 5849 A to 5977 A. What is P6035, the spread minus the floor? 1.65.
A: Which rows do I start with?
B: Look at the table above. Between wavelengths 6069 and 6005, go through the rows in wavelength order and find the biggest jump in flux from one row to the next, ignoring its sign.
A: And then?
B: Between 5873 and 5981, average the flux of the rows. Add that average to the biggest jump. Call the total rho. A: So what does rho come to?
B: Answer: 21.5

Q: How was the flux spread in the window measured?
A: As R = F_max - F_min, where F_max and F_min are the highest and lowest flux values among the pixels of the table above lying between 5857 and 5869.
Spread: 0.3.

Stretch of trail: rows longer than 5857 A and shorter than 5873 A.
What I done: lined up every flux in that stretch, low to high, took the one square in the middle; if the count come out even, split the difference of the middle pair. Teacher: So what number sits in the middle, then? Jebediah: 20.7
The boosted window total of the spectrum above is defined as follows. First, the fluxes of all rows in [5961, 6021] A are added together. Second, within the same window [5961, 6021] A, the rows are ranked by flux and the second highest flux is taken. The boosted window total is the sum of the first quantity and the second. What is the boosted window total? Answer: 326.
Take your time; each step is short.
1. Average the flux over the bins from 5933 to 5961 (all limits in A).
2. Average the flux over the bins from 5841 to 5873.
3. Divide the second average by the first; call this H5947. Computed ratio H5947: 1.03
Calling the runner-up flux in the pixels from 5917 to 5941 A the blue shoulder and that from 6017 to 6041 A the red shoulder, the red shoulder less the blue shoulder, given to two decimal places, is -0.18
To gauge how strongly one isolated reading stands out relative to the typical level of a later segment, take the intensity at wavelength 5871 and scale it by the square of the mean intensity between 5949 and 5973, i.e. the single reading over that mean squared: 0.0493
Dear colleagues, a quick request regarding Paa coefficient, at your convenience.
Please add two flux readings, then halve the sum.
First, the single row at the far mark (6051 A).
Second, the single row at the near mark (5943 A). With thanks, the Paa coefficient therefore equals 20.1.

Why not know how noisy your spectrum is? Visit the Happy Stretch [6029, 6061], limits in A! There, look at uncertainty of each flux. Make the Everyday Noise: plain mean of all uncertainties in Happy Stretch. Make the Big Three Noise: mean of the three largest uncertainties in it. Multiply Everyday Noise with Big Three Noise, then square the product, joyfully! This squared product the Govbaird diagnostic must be 0.0044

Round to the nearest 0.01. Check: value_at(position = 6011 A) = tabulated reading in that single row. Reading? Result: 20.35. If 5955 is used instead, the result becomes 20.80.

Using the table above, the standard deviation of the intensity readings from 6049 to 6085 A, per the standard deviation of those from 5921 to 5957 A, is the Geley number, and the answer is 1.4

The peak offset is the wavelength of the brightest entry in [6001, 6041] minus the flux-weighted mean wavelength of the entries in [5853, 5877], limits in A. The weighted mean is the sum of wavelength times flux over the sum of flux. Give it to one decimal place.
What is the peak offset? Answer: 174.0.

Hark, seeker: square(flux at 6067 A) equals 385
